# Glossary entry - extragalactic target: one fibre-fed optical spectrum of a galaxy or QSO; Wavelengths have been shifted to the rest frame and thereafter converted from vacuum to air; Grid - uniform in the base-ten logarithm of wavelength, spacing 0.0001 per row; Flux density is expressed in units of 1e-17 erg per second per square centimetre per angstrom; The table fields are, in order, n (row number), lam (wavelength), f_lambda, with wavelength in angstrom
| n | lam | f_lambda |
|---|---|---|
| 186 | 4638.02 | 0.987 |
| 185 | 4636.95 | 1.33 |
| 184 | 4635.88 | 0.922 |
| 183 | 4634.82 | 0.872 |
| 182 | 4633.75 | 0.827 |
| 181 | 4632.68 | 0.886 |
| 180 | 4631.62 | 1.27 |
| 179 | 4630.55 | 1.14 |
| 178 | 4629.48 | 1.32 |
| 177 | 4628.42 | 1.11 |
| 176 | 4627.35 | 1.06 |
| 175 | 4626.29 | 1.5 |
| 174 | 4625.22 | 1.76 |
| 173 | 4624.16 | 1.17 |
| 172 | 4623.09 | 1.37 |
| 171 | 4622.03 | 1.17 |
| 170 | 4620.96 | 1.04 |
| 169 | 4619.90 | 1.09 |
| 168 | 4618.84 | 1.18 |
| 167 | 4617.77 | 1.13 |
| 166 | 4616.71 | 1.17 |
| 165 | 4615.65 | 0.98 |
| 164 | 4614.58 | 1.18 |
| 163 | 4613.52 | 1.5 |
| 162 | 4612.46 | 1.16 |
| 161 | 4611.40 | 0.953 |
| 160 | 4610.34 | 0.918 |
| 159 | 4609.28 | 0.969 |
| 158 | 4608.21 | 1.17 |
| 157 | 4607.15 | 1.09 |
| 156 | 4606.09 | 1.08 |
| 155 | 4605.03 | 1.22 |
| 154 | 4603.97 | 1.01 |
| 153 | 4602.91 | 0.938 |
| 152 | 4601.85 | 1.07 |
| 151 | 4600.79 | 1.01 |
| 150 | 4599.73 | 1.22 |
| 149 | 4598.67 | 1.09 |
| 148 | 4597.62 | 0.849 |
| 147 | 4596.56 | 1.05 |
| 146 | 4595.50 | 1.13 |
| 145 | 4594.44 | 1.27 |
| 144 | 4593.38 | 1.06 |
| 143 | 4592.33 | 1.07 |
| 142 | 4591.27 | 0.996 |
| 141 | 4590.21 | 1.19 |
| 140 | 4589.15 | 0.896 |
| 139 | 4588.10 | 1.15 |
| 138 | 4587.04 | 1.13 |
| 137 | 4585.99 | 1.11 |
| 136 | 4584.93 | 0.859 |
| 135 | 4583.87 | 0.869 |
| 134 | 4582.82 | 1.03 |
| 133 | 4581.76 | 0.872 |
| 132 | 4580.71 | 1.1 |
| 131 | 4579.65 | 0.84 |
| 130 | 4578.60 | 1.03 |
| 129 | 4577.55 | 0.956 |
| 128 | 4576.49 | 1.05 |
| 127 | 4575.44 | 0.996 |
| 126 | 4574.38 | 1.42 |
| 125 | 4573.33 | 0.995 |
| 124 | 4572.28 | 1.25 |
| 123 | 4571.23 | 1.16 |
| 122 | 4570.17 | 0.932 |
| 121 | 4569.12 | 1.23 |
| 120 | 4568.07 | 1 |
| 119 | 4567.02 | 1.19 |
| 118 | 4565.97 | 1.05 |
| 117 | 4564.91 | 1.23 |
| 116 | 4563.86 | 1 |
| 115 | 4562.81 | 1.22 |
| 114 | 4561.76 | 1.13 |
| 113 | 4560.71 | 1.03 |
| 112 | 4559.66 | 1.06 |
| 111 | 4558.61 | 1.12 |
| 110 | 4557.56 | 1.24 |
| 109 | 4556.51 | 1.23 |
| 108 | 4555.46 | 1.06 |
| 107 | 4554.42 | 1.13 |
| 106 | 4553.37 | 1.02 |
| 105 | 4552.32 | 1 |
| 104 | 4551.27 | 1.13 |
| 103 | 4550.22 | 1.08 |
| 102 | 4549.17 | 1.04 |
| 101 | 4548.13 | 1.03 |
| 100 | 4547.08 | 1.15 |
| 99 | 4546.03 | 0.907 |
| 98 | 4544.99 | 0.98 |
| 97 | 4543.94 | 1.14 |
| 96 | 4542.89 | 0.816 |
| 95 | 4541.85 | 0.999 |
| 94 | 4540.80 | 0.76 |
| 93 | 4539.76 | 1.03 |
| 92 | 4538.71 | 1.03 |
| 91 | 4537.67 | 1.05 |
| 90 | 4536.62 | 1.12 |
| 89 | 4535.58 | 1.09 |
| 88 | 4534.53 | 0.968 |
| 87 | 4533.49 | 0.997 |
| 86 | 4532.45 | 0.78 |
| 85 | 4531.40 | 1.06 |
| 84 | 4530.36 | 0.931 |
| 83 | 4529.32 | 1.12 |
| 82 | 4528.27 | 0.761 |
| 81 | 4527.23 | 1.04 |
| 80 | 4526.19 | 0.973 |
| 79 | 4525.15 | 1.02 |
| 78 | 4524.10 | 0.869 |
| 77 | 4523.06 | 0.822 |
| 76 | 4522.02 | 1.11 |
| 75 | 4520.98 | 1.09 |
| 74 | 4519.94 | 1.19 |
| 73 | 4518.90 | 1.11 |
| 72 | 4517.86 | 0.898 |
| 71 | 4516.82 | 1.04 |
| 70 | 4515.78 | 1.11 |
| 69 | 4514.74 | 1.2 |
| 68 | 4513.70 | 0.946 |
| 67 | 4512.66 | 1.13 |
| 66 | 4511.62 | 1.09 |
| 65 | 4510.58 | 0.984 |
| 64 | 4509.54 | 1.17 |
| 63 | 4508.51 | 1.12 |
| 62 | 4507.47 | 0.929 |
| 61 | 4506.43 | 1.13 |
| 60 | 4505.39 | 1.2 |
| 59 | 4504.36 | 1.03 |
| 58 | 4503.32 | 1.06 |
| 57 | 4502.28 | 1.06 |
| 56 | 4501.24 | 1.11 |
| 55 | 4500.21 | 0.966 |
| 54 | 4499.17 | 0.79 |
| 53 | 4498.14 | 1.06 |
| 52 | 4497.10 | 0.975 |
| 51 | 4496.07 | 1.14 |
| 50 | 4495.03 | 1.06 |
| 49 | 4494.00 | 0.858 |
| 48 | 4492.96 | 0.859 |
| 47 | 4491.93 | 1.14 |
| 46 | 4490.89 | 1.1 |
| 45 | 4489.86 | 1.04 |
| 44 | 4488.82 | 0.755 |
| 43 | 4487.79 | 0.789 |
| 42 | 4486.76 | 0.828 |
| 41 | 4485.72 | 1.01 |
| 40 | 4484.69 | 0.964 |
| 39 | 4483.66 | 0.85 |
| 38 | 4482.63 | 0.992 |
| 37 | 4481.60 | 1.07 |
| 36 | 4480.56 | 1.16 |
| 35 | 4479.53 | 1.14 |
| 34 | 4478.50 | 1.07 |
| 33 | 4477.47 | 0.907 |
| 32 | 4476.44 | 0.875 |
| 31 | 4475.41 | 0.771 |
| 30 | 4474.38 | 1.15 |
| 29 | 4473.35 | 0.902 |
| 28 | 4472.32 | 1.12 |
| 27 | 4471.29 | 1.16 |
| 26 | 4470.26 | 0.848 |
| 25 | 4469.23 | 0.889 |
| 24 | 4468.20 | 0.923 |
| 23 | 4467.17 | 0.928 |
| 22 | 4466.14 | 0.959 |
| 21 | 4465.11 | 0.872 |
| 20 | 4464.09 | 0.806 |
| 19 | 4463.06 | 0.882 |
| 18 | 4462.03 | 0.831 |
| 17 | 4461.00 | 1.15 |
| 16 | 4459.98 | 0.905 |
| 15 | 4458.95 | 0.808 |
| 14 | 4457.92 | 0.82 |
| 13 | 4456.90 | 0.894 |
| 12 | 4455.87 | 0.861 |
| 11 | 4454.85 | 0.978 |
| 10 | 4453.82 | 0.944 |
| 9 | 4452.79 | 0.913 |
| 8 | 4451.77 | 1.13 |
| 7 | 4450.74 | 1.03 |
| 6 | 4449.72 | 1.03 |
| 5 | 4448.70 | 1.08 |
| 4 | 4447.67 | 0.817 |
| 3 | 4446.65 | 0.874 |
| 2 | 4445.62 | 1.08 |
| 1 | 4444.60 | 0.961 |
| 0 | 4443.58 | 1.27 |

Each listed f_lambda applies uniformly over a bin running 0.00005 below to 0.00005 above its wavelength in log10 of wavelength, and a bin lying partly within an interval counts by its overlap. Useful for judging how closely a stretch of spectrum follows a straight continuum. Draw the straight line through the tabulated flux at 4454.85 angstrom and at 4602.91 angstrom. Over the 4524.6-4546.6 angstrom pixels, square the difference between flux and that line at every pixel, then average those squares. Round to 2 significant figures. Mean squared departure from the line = 0.013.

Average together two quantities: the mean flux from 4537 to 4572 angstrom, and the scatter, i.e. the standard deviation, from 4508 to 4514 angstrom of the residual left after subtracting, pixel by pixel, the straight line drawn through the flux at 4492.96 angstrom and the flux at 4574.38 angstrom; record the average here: 0.58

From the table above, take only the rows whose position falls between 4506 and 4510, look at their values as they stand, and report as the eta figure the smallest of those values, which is 0.929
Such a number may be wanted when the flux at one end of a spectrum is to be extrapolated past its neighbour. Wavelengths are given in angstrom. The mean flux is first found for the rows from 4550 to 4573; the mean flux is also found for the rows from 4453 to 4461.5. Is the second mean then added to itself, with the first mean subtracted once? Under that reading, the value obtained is 0.73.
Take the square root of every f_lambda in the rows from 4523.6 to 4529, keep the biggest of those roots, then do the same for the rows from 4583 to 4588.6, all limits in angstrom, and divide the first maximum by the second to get 0.95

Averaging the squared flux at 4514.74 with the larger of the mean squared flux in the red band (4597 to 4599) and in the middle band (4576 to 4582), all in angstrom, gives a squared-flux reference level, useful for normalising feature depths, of 1.20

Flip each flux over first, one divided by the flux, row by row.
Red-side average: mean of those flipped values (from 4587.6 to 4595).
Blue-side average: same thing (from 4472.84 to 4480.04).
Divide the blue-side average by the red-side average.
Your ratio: 1.13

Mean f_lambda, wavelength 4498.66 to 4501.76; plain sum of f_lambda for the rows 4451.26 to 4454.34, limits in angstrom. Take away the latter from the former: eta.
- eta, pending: -2.0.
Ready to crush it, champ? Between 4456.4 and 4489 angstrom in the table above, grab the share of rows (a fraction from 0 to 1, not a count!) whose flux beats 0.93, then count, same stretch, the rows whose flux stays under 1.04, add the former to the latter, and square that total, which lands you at 594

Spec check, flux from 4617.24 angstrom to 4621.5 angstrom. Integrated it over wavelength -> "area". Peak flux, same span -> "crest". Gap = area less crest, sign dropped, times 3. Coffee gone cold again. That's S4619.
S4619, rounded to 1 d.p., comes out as 10.6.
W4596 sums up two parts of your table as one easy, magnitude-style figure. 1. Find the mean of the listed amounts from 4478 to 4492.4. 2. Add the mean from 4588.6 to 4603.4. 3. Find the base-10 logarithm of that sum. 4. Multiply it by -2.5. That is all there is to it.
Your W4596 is -0.781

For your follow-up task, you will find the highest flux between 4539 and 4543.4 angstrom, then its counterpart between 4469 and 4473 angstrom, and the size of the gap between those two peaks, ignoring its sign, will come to 0.13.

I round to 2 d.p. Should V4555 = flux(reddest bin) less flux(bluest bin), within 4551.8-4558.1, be 0.24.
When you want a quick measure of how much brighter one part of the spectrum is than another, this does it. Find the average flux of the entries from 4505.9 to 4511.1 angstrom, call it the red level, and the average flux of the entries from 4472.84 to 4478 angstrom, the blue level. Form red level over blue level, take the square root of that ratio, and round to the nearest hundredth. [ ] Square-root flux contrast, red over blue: 1.08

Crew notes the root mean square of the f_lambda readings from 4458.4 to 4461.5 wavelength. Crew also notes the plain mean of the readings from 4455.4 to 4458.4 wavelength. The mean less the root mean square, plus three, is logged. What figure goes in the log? 2.89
